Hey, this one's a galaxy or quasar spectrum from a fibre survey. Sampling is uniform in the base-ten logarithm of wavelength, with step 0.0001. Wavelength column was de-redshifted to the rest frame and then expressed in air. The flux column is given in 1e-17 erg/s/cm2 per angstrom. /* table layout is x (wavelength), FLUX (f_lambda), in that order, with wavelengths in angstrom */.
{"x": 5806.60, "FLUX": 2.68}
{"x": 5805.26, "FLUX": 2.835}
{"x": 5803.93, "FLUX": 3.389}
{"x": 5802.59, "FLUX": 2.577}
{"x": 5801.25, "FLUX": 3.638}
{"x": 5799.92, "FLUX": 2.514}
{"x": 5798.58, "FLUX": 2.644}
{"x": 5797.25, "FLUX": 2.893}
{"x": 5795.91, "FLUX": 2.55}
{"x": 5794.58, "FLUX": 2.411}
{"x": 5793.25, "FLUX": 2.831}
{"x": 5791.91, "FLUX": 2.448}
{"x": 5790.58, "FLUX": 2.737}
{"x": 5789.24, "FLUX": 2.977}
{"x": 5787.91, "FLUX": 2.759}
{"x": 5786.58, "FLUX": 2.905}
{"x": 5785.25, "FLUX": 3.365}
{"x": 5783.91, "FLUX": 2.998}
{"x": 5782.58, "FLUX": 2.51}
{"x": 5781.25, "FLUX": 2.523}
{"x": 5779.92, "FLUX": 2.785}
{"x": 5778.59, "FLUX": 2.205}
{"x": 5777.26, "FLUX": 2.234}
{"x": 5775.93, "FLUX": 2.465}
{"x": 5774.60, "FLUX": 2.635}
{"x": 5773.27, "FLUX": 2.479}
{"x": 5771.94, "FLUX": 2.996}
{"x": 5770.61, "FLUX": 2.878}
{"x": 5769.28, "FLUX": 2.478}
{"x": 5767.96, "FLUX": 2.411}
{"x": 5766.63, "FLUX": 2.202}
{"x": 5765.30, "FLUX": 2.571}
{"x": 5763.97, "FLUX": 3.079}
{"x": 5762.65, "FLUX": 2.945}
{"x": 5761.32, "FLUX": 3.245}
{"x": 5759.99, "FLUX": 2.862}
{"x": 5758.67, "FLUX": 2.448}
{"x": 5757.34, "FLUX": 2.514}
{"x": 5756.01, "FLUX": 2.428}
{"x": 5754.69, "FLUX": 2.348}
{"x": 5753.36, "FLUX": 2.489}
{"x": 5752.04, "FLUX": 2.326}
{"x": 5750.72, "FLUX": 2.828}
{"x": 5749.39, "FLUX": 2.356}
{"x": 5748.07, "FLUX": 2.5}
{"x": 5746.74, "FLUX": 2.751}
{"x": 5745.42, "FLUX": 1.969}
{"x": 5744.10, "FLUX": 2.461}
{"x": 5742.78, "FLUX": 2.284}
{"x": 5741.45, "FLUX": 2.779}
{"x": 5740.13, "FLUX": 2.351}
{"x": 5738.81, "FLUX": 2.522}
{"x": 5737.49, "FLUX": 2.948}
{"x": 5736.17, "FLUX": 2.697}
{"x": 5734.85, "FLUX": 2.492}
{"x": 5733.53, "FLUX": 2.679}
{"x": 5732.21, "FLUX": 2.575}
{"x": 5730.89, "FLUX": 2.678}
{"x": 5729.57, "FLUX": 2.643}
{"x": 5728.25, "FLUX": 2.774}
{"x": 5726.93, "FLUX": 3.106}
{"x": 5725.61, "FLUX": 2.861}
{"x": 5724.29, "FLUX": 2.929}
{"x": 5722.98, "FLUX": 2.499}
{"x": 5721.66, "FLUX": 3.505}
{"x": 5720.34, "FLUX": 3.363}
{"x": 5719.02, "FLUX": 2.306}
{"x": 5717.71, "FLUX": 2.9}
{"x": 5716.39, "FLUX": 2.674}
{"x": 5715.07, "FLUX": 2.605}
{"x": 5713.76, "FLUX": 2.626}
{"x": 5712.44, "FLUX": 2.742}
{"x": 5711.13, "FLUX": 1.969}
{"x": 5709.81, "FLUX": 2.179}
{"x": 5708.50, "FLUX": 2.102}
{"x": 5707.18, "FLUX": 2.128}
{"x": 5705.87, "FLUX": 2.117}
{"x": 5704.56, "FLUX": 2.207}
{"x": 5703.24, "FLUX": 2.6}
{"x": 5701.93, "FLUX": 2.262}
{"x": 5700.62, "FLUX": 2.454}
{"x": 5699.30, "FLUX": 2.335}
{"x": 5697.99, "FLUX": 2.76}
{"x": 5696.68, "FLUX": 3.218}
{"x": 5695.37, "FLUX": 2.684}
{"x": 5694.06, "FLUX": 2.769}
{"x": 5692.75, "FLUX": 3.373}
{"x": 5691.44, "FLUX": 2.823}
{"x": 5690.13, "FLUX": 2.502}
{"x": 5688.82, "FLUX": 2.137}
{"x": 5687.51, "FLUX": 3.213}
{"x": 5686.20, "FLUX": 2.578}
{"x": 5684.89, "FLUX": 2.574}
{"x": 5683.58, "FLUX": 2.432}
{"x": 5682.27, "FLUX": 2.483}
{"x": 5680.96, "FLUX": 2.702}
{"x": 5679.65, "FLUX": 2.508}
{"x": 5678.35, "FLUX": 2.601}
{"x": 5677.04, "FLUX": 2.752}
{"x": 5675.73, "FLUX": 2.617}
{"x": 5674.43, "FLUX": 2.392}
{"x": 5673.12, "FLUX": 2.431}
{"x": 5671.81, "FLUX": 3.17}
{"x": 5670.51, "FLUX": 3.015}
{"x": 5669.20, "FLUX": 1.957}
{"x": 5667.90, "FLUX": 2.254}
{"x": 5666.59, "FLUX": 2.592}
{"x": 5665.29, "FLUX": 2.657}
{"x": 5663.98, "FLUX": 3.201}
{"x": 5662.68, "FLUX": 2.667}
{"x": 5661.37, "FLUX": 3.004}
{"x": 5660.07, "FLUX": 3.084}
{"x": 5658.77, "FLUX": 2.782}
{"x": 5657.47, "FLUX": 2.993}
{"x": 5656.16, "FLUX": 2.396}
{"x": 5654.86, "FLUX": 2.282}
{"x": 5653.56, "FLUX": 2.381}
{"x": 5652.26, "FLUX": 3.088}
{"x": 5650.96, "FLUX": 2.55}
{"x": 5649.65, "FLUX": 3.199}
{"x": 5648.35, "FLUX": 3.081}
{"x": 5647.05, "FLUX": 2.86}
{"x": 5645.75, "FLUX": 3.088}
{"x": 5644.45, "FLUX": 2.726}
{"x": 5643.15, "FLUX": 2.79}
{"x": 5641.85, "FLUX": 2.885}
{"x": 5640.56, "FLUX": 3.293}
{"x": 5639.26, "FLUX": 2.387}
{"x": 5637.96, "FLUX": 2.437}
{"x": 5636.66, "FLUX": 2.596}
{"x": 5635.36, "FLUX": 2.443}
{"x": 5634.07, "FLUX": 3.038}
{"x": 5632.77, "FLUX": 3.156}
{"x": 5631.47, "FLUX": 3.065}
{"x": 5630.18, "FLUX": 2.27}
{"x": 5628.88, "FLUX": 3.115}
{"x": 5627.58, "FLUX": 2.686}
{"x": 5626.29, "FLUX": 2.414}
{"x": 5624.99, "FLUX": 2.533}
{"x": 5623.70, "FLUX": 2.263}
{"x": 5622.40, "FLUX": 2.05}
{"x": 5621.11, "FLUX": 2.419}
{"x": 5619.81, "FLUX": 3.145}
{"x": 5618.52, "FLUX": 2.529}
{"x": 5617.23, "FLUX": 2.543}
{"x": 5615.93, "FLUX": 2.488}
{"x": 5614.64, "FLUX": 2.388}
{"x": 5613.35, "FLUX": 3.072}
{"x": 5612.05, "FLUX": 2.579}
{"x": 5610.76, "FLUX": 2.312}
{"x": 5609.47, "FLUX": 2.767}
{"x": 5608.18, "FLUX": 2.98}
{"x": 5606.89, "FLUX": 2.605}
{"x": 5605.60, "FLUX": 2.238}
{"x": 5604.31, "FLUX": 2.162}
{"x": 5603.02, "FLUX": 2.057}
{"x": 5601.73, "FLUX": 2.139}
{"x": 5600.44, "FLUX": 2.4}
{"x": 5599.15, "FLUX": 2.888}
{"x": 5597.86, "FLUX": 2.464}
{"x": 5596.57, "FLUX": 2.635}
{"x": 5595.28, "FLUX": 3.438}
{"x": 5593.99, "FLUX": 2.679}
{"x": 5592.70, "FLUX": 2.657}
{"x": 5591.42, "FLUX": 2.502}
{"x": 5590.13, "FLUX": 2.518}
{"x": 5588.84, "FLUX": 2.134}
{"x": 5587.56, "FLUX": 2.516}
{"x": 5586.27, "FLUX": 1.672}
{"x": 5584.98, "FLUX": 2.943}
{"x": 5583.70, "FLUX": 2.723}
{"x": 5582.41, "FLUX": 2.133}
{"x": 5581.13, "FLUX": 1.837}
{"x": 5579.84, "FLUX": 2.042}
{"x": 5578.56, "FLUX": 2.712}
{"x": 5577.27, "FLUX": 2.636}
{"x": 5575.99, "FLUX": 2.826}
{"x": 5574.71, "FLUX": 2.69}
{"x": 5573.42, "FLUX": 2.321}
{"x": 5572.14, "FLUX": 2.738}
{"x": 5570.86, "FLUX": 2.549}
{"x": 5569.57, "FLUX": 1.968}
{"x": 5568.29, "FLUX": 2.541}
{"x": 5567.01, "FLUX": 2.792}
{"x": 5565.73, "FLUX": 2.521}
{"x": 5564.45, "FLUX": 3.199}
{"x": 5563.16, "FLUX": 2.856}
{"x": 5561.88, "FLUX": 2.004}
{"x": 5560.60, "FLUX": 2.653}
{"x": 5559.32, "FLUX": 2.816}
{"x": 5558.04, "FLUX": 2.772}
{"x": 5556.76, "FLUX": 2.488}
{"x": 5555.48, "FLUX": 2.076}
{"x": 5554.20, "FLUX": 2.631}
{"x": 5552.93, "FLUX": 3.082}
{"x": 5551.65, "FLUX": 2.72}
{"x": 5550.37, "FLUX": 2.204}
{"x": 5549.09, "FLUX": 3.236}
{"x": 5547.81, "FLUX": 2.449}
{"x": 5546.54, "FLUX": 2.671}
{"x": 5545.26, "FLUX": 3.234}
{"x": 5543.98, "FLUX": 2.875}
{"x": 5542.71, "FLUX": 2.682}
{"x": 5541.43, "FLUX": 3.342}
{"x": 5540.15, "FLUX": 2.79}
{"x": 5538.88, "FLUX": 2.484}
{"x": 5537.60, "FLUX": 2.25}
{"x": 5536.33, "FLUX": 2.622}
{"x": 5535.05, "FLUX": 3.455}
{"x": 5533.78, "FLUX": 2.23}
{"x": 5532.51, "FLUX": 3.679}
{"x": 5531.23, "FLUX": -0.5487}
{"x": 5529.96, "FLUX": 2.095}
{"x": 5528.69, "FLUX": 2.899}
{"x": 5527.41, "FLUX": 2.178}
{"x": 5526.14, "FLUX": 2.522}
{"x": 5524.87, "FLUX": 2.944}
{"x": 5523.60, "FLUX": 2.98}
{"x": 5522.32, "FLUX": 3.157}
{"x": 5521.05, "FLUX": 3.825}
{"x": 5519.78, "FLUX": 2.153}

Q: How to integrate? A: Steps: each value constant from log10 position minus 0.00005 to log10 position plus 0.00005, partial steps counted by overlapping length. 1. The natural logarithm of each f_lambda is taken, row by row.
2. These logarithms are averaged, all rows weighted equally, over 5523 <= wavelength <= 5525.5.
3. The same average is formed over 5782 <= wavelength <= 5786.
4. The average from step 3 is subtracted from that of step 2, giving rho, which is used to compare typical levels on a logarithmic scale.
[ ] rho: 0.01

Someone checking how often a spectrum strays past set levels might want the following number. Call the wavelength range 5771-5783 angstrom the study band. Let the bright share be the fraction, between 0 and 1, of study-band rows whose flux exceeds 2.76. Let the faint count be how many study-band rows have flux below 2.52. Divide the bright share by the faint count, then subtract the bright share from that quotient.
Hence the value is -0.18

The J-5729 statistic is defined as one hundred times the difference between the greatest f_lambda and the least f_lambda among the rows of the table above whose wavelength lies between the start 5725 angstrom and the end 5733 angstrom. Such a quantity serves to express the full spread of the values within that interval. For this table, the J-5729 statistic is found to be 53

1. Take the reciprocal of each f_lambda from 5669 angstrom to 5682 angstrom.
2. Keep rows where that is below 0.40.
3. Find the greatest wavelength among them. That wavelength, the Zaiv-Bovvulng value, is 5680.96 angstrom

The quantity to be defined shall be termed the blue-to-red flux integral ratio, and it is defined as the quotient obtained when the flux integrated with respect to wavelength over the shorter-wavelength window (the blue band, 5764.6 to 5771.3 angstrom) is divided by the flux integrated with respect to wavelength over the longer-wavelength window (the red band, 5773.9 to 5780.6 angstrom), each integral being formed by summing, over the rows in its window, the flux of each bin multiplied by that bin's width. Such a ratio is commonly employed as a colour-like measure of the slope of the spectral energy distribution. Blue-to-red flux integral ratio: 1.02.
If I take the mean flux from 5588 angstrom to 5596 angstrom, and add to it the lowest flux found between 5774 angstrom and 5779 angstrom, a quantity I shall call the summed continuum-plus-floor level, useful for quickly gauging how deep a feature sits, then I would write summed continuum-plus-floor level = 4.9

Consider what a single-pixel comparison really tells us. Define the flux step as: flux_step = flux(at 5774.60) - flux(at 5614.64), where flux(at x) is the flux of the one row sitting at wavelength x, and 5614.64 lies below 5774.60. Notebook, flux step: 0.25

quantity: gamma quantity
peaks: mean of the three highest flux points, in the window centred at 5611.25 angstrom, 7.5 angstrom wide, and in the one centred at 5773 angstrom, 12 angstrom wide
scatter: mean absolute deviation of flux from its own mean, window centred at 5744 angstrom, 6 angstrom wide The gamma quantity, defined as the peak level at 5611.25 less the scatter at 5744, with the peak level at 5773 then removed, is -0.15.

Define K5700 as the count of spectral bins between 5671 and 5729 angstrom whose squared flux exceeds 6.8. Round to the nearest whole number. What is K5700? 21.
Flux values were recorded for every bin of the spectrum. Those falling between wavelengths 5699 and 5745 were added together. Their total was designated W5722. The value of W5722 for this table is 90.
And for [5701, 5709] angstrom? 13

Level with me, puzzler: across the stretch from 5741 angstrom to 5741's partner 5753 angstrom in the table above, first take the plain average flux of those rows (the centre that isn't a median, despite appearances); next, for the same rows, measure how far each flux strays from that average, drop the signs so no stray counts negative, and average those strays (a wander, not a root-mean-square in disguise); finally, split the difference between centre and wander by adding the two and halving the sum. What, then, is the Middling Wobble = 1.34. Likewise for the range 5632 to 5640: 1.48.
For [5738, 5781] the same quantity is 1.39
